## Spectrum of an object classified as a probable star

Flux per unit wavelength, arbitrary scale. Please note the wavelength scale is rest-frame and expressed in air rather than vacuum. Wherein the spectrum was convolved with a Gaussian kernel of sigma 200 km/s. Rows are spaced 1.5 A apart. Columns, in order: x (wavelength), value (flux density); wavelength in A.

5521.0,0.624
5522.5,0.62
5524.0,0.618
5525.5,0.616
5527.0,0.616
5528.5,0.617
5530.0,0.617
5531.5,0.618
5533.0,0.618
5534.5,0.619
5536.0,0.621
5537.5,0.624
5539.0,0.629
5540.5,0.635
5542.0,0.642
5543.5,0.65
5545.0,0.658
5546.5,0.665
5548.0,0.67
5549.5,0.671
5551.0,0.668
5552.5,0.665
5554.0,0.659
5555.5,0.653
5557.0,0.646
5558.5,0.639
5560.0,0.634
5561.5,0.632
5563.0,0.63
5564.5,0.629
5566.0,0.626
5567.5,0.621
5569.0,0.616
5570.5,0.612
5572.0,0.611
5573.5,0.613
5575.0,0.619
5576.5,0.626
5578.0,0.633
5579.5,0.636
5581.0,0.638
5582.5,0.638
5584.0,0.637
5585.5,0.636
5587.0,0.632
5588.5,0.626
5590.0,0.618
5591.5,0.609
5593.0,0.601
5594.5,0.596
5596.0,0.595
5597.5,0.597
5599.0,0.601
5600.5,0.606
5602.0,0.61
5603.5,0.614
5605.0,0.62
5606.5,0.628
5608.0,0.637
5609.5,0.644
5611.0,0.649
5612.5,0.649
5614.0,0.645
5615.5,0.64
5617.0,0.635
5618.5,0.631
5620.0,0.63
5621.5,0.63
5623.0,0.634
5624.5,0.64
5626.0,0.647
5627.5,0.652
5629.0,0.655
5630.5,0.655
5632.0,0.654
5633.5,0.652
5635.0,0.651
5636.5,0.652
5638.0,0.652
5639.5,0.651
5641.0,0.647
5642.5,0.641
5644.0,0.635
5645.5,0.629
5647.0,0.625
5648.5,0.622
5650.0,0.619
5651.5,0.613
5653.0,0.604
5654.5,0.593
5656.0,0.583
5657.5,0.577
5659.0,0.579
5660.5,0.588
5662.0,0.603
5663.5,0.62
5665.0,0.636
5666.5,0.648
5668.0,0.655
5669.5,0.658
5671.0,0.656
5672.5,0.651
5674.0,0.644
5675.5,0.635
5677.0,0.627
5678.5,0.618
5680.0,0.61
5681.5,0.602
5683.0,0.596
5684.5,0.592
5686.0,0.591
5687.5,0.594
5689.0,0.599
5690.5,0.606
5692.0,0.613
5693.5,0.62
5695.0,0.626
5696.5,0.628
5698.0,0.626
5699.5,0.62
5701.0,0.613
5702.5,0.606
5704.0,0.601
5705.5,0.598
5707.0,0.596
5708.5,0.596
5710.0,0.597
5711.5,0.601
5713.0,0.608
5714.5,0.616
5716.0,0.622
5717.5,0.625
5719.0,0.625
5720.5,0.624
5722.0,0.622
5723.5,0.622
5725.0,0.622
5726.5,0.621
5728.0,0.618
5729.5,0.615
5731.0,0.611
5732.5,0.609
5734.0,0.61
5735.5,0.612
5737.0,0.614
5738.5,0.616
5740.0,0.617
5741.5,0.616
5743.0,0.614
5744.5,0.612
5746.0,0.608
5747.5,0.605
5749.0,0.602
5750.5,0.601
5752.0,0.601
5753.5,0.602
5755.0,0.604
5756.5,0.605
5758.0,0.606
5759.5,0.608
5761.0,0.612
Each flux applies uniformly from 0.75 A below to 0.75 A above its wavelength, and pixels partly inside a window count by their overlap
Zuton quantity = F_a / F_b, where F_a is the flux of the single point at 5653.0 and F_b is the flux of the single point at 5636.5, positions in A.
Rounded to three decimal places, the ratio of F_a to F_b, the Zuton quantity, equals 0.926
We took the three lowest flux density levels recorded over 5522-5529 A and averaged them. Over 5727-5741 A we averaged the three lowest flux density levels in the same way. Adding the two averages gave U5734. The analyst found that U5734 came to 1.23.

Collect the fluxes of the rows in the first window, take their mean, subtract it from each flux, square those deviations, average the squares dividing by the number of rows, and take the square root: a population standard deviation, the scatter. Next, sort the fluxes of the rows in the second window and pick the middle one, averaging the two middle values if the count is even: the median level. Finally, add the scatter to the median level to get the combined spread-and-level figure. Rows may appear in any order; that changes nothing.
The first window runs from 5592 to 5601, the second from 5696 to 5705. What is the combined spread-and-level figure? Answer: 0.620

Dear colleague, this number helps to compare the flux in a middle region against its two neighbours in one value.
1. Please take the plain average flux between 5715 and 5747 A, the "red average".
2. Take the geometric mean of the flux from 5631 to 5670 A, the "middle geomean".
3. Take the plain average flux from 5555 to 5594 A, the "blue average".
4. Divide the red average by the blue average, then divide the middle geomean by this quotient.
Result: 0.636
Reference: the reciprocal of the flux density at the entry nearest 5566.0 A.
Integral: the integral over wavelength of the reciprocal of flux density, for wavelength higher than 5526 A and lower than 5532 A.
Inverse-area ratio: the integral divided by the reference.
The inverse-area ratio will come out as 6.1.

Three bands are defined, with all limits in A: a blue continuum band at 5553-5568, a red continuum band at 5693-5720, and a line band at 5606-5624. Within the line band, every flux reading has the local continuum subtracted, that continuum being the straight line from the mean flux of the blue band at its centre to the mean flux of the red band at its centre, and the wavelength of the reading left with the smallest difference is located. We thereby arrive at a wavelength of 5606.5 A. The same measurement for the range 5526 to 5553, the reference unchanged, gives 5527.0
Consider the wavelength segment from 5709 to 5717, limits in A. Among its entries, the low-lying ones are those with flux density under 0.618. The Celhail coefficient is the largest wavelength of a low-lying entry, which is 5714.5 A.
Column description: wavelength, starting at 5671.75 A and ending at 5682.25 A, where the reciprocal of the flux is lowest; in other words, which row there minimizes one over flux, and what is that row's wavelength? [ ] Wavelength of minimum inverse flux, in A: 5672.5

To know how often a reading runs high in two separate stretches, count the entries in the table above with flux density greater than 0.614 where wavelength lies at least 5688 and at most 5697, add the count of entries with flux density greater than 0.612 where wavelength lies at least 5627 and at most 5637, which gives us 10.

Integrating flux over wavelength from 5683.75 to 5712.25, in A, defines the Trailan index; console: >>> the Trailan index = 17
